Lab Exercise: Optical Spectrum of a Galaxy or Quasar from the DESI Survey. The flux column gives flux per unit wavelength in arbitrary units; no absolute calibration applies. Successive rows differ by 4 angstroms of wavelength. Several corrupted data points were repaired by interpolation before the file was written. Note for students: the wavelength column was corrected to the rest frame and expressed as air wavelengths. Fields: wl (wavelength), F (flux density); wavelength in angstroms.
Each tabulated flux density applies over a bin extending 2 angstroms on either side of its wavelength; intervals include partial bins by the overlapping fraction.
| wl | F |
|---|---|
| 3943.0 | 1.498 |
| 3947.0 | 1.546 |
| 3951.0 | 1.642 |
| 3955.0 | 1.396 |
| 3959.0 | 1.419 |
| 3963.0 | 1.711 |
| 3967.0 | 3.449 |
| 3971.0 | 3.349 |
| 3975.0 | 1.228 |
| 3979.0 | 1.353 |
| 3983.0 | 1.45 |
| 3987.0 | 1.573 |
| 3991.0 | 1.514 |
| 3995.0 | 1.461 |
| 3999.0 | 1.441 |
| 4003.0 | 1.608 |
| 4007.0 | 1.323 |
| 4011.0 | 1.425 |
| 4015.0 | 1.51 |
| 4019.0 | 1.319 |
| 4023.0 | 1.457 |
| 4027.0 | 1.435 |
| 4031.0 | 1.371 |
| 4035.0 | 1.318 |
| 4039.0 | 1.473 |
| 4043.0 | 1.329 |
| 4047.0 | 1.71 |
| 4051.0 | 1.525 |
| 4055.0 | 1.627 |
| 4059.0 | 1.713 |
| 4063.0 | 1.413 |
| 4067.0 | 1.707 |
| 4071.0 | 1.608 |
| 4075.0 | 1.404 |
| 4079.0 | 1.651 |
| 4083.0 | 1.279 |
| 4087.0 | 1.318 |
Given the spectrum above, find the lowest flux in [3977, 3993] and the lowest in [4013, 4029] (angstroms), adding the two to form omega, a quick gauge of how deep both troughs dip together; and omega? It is 2.67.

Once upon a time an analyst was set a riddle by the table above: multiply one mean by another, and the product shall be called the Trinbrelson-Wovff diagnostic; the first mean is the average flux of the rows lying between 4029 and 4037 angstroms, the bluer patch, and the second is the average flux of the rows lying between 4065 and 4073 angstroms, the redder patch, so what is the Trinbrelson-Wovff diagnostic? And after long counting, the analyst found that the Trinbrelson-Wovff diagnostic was 2.23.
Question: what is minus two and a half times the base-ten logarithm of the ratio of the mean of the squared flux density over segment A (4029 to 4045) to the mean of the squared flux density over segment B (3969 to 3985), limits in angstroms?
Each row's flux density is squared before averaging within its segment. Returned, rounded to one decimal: 0.9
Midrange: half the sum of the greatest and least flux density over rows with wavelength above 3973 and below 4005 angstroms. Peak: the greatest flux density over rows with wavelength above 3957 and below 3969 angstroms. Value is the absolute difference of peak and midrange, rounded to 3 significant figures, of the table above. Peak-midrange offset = 2.03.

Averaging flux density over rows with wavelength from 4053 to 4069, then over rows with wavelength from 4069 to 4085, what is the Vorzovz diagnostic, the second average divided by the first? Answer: 0.92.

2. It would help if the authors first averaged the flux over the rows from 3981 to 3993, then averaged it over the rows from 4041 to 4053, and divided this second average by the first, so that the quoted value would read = 1.01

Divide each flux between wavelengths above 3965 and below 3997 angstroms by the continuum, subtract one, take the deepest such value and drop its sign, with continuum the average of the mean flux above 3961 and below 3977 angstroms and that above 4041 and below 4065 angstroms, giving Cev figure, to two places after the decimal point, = 0.38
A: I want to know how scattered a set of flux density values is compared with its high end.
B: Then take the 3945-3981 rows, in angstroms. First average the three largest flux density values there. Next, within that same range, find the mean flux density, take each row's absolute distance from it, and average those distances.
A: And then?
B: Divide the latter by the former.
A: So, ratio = 0.24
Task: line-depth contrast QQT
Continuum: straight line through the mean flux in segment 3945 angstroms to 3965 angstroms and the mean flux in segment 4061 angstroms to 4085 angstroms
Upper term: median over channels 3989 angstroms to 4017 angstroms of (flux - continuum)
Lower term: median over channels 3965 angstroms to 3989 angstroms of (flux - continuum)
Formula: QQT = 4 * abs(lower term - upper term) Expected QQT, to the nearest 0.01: 0.19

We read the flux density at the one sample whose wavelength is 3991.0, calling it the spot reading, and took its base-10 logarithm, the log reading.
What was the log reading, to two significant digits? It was 0.18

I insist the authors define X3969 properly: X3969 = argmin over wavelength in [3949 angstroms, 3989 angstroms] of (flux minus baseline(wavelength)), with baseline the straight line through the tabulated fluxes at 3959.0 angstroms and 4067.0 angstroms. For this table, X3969 3975.0 angstroms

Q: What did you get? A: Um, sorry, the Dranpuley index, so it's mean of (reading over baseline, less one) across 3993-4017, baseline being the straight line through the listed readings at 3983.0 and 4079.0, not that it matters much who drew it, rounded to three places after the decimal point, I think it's -0.023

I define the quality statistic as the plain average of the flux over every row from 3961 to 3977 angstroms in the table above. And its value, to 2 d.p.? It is 2.43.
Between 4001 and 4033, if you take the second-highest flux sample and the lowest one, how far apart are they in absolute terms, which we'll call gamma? 0.2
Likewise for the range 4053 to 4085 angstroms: 0.4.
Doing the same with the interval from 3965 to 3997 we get 2.1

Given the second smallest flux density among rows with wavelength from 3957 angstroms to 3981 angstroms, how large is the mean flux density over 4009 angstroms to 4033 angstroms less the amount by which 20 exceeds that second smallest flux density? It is -17.23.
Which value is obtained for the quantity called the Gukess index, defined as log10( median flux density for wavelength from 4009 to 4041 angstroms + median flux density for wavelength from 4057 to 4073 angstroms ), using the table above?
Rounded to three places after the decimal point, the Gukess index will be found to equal 0.490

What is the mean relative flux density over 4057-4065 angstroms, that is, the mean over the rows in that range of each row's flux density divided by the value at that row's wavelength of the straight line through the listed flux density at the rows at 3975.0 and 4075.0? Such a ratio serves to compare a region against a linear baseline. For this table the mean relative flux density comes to 1.13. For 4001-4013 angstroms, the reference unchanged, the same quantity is 1.13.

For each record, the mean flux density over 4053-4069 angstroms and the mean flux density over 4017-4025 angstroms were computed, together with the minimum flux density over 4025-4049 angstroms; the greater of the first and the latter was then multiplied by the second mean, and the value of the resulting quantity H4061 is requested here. 2.2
